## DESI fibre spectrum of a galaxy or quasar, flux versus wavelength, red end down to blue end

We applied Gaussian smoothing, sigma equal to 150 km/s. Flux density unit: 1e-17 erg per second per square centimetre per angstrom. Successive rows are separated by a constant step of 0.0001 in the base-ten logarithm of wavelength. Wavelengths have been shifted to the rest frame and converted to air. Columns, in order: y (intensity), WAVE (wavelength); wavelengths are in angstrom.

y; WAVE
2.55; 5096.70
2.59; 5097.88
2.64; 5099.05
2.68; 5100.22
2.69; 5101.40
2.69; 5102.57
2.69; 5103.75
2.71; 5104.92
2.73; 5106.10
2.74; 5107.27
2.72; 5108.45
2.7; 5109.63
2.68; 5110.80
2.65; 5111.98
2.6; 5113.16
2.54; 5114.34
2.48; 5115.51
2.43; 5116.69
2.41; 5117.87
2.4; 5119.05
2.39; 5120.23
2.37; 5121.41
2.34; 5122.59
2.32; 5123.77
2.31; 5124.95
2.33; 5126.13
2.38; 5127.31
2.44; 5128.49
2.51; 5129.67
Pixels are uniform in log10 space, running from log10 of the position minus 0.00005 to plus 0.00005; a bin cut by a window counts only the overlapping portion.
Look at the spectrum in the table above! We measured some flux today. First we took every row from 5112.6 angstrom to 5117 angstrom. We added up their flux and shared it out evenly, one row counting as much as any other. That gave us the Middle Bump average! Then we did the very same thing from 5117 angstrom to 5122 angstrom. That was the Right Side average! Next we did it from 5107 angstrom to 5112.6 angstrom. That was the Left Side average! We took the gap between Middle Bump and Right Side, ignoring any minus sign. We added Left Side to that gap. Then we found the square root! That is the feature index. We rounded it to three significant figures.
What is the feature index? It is 1.68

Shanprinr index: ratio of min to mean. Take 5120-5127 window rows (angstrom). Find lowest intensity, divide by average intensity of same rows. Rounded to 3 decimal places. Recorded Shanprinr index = 0.986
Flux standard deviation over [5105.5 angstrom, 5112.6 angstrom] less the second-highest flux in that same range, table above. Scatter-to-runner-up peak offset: -2.70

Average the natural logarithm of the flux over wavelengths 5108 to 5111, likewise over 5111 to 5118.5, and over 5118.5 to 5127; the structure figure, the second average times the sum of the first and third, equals 1.71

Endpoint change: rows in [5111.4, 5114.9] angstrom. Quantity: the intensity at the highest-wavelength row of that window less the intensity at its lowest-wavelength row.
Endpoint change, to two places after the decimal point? -0.11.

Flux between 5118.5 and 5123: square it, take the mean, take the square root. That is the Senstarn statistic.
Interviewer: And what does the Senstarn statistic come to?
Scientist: 2.38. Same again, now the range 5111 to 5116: 2.57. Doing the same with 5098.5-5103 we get 2.68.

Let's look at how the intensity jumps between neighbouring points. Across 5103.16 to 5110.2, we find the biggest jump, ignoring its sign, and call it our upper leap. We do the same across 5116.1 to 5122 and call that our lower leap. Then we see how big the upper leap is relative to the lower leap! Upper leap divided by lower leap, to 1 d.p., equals 1.0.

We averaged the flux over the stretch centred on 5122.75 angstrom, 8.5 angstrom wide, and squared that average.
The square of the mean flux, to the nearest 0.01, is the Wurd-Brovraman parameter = 5.53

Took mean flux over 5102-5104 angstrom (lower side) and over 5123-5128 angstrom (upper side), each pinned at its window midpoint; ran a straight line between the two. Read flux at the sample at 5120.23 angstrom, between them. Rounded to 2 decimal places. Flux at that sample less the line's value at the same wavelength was -0.03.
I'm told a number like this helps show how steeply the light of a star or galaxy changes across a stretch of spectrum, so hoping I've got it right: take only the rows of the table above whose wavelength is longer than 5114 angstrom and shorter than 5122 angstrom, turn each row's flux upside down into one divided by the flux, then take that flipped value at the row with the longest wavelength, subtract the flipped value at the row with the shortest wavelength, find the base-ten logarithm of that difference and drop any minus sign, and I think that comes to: 1.55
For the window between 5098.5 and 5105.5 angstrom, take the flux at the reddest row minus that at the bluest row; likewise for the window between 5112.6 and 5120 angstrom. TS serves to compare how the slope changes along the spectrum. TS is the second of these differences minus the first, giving -0.27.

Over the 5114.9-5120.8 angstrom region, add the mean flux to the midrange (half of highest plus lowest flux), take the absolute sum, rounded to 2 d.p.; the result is 4.86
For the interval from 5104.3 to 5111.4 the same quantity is 5.42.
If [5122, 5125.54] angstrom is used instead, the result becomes 4.65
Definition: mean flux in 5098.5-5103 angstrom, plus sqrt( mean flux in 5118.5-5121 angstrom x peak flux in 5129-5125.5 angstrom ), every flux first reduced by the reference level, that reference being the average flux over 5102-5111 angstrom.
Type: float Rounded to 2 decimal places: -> 0.26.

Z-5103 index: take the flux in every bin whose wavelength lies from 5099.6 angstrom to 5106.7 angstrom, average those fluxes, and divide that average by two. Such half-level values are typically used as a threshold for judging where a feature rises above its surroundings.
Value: 1.35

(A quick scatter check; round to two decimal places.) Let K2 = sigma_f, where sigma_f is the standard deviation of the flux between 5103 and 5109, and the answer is 0.02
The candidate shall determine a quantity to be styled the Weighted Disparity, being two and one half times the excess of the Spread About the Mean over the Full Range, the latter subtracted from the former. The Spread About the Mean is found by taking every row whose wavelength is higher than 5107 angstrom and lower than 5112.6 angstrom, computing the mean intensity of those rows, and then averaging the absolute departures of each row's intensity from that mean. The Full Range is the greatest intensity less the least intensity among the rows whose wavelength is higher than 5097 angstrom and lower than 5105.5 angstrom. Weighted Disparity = -0.23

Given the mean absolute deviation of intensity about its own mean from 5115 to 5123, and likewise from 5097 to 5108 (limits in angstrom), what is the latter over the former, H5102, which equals 1.0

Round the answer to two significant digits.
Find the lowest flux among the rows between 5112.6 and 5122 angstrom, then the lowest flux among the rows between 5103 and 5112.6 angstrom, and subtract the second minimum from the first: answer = -0.28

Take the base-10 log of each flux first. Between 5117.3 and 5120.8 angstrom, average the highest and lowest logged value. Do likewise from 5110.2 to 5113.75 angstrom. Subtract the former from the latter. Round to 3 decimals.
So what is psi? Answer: 0.041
